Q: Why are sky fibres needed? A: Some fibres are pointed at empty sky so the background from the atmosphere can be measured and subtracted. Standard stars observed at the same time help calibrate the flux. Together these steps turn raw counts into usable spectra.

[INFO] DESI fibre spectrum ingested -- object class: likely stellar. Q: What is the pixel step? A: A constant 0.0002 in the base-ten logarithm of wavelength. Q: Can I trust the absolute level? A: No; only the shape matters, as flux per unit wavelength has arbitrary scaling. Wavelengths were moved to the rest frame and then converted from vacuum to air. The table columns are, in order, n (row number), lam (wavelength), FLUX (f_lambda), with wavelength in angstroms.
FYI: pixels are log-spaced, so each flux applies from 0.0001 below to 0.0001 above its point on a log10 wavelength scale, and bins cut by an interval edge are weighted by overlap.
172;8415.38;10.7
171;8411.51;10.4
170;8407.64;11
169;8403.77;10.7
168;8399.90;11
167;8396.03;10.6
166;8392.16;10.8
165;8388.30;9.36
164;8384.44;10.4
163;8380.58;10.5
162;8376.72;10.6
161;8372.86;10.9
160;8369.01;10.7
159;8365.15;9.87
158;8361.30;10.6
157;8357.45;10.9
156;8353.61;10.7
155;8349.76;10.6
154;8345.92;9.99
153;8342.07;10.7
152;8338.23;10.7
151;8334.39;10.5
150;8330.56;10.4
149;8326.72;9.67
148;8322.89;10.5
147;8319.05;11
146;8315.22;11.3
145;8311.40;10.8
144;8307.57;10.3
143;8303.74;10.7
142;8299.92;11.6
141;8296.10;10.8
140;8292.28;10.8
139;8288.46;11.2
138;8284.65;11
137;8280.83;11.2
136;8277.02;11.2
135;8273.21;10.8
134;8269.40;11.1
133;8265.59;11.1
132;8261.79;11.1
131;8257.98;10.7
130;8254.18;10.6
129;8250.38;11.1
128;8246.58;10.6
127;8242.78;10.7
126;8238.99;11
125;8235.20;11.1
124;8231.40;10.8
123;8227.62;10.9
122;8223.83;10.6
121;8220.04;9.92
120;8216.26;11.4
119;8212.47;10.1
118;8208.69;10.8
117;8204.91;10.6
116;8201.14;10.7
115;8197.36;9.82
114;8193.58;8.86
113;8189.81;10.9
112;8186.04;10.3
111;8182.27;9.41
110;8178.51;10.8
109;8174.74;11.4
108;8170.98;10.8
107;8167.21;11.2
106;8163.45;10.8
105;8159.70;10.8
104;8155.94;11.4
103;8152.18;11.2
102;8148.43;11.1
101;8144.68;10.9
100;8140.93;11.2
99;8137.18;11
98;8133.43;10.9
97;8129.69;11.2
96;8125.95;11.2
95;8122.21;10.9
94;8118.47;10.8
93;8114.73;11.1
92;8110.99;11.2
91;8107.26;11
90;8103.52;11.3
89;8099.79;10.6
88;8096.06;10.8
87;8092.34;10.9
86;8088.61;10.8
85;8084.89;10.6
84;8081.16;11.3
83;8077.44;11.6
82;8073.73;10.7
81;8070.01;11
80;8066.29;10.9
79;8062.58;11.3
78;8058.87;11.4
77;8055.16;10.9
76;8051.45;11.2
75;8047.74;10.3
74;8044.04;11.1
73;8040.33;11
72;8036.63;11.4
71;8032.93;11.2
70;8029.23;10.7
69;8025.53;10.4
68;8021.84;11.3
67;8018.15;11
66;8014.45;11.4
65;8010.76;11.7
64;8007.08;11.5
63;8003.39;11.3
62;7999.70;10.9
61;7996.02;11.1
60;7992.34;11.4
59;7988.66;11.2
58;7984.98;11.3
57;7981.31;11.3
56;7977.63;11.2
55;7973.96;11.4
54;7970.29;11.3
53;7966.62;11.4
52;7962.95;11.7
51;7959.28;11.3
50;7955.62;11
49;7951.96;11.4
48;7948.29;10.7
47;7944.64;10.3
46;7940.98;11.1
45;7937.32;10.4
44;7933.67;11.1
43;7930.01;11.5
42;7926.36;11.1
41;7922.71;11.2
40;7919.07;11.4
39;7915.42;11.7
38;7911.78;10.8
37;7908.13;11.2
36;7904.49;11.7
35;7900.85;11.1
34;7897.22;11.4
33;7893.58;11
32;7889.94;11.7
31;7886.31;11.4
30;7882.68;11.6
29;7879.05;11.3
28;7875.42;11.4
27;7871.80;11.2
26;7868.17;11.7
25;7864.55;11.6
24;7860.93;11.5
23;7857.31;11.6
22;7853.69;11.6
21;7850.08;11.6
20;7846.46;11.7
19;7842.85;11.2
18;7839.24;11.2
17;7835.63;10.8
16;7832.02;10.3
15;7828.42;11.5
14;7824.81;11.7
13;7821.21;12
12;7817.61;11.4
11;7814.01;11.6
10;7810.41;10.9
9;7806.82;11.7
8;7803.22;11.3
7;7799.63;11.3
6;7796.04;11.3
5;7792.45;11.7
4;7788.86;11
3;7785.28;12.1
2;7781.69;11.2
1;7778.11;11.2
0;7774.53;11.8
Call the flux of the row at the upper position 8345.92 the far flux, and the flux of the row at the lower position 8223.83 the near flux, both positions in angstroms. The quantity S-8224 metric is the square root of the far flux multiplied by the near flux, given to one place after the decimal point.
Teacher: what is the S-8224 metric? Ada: 10.3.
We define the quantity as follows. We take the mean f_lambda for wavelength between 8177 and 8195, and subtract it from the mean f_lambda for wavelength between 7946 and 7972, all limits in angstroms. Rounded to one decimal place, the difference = 1.2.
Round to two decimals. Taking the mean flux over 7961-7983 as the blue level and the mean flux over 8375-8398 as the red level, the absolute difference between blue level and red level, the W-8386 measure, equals 1.01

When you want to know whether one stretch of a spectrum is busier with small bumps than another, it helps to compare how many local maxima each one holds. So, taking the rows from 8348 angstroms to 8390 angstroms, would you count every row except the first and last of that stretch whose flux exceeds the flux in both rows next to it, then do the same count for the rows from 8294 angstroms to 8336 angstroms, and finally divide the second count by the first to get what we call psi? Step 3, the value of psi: 1.00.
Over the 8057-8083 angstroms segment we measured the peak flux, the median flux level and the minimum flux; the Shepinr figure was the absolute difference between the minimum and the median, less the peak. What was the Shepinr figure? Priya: -11.0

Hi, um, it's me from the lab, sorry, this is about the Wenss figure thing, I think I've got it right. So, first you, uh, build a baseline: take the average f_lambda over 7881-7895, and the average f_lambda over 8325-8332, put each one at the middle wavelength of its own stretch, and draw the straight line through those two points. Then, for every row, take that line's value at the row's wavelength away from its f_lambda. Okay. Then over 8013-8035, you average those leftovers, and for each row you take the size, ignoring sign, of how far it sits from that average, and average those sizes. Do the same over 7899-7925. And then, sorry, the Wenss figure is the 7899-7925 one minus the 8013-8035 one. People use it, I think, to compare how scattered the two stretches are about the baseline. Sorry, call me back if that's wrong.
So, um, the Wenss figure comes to 0.0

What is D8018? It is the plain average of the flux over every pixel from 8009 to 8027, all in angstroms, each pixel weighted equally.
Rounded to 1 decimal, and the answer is 11.2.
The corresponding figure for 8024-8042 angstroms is 10.9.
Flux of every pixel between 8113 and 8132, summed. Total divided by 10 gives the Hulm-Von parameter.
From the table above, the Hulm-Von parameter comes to 5.5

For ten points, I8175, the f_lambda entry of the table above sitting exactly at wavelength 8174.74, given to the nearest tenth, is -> 11.4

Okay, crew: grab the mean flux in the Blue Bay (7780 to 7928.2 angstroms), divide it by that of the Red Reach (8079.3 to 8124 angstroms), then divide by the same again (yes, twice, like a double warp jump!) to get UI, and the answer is 0.095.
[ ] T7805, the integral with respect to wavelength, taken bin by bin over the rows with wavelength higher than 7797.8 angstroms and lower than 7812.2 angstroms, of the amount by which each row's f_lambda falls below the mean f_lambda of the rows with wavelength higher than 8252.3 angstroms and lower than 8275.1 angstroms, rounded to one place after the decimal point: -5.8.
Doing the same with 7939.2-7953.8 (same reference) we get 0.4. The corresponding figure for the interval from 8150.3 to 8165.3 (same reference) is -2.3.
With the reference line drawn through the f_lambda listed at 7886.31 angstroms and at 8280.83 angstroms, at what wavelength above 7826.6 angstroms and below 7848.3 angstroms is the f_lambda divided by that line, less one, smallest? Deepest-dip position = 7832.02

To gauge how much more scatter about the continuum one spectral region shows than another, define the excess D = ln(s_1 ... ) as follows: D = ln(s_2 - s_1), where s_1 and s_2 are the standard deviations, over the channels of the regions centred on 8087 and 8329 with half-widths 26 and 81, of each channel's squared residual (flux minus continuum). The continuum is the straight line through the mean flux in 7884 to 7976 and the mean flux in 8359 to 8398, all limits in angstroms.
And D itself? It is -1.9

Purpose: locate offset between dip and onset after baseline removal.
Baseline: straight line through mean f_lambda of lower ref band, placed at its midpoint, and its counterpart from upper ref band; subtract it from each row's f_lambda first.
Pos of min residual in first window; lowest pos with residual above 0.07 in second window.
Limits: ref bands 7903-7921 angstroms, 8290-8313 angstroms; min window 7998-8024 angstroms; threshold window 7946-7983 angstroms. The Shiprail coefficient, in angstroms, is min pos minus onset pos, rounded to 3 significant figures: 47.7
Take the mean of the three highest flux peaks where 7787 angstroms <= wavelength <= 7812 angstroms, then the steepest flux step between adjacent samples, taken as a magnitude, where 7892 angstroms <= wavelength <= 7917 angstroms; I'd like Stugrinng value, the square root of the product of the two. 3.23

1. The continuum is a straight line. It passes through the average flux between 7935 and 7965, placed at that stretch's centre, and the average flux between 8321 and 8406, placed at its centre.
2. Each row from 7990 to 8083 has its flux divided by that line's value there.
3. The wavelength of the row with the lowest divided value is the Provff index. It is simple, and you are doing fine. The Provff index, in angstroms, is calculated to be 8047.74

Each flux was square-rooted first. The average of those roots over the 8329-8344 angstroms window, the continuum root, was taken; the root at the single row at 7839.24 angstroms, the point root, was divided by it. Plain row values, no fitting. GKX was 1.03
